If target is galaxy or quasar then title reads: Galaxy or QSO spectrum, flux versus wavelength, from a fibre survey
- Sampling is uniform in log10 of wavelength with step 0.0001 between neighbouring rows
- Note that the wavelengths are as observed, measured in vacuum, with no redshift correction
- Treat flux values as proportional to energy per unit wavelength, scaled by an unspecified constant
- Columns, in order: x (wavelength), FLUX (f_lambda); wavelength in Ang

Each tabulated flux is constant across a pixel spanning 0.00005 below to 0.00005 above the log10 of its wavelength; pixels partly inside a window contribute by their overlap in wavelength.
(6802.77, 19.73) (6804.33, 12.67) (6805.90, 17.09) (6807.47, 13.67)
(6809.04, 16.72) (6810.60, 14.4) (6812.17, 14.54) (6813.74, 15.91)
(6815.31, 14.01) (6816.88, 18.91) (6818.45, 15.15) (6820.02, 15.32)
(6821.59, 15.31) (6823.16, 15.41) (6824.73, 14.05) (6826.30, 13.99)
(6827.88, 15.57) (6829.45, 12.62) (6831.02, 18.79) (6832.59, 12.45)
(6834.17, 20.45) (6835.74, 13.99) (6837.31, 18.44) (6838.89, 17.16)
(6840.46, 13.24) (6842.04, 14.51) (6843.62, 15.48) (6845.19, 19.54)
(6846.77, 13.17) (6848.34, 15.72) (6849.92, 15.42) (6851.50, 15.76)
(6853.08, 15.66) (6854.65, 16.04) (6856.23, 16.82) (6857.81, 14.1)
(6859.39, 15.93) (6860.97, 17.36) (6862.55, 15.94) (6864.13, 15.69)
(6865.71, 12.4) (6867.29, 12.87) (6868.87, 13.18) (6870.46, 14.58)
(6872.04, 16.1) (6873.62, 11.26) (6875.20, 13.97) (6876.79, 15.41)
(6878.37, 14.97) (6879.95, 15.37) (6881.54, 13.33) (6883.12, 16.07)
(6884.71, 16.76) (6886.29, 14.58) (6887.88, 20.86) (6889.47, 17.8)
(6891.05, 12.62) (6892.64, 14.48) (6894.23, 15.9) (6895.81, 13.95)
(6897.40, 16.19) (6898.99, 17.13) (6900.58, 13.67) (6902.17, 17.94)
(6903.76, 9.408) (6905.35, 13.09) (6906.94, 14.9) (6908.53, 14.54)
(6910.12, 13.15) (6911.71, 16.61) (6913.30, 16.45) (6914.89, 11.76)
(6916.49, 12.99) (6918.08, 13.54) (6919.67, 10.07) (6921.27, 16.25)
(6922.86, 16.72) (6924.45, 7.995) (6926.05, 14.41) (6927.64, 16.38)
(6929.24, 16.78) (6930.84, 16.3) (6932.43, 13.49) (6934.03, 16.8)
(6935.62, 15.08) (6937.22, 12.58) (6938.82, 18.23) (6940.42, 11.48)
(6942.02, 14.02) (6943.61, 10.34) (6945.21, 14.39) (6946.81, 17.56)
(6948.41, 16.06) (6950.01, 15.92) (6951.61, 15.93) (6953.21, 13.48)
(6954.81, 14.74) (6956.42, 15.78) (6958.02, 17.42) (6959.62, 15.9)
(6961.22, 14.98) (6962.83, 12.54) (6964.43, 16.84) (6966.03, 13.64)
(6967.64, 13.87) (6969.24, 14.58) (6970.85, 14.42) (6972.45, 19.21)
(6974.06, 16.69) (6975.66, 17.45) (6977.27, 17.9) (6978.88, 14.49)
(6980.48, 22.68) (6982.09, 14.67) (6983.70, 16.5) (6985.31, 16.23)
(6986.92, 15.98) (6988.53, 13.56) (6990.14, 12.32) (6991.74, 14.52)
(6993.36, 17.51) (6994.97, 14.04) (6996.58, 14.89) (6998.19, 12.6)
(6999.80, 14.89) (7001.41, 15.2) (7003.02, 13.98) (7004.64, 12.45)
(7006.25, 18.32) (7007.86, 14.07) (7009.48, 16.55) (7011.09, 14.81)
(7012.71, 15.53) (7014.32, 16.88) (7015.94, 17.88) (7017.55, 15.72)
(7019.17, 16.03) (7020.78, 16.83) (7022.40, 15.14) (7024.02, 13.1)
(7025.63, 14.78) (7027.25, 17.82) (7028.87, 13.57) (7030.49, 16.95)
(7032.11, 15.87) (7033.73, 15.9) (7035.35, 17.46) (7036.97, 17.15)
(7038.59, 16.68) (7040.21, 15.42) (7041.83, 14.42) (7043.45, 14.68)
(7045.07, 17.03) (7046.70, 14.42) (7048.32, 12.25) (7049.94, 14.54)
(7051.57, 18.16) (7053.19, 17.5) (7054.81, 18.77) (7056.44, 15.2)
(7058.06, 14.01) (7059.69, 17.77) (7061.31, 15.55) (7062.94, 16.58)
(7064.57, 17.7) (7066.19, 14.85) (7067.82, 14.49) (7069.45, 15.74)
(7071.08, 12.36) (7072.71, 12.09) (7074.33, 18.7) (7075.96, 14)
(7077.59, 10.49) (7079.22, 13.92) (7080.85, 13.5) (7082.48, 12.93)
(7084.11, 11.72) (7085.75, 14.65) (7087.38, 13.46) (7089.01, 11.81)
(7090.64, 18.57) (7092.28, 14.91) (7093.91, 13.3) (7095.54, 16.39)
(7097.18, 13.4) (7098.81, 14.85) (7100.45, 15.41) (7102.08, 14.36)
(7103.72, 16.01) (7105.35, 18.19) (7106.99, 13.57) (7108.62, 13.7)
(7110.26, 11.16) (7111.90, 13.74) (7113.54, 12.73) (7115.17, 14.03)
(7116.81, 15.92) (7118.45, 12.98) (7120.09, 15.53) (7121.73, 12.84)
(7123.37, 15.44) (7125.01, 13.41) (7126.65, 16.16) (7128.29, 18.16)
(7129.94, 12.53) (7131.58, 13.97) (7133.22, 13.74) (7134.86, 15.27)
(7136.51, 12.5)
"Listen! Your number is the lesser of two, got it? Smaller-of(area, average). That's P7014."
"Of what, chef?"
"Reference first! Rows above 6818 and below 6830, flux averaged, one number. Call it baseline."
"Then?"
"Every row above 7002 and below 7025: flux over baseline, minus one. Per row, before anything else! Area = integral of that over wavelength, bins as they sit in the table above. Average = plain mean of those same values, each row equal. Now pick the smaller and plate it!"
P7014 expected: 0.06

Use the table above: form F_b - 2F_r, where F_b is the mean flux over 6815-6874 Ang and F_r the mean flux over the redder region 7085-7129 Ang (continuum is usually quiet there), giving -13.9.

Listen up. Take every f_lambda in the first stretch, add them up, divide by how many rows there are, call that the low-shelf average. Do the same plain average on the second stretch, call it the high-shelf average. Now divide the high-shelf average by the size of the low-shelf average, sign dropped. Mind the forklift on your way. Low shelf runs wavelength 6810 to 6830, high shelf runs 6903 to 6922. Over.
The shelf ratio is 0.90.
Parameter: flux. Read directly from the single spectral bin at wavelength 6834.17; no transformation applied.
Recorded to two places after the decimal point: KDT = 20.45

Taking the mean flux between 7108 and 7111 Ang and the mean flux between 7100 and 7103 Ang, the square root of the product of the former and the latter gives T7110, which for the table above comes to 13.6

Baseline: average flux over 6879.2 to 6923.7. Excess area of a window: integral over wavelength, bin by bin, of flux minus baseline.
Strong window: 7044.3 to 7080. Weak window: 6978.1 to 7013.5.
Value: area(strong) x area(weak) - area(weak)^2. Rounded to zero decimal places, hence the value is 9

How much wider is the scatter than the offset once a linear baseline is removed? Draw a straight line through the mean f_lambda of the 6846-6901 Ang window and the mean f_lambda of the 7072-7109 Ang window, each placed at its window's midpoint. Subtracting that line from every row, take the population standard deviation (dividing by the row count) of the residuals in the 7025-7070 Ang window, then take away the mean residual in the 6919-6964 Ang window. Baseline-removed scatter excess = 1.8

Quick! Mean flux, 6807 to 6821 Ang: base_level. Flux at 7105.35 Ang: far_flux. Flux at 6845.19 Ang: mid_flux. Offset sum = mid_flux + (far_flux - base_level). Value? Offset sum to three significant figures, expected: 22.3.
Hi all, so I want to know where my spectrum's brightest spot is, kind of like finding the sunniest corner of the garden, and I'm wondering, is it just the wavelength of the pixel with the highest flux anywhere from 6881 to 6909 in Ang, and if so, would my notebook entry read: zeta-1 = 6887.88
